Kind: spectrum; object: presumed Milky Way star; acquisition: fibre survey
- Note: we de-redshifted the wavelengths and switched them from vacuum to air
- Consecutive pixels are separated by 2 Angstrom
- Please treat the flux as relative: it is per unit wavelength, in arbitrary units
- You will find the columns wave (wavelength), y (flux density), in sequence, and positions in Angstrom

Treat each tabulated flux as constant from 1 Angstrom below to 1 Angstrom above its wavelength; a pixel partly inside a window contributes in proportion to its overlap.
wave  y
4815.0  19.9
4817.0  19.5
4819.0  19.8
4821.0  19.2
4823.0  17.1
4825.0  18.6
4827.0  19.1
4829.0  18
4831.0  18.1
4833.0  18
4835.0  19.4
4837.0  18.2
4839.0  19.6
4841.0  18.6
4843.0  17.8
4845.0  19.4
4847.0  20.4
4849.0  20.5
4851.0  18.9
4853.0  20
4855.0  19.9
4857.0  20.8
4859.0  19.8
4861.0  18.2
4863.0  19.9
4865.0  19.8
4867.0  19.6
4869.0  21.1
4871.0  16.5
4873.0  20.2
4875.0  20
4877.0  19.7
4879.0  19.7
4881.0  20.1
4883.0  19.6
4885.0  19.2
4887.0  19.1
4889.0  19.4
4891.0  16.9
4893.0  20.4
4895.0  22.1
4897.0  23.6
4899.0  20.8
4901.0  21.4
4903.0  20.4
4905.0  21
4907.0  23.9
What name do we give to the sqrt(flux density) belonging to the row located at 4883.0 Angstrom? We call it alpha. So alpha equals 4.43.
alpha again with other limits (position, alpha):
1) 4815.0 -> 4.46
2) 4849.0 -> 4.53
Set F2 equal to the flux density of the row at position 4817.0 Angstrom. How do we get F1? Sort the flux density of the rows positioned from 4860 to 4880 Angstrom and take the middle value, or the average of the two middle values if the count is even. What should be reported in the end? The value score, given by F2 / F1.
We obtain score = 0.99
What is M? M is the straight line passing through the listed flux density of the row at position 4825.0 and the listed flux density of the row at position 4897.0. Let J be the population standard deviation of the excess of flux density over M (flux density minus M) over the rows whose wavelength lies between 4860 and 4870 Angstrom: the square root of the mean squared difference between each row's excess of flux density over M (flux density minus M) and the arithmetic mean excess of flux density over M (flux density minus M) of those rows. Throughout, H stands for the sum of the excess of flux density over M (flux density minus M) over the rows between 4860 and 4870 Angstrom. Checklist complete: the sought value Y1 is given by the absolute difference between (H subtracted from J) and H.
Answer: 17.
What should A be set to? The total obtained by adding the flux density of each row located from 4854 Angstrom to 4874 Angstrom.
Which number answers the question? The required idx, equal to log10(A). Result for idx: 2.29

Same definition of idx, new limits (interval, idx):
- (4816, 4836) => 2.27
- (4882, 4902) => 2.31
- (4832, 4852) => 2.28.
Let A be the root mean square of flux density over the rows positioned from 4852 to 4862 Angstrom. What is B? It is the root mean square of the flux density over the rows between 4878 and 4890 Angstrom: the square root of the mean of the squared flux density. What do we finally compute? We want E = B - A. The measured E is -0.24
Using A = 19.8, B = 19.5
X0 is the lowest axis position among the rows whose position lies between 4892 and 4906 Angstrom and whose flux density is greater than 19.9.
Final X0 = 4893.0 Angstrom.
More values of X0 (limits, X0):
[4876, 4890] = 4881.0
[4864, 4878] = 4869.0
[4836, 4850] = 4847.0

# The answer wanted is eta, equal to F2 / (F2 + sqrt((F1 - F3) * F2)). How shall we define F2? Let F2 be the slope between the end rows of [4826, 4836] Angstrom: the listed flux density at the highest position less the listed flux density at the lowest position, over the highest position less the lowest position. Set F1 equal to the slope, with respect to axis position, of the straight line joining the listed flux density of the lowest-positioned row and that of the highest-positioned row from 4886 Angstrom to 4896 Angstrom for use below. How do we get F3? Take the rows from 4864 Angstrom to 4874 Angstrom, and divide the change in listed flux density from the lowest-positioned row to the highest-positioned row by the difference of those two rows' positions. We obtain 0.25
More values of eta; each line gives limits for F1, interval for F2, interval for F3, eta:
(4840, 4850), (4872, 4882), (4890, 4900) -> -0.29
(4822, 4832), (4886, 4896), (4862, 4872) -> 0.45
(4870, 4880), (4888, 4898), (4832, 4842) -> 0.56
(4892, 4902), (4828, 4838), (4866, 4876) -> 0.37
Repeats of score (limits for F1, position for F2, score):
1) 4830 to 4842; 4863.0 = 1.08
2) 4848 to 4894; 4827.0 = 0.96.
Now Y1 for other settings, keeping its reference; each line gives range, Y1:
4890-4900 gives 29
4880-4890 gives 33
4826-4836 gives 6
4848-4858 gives 6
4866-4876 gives 25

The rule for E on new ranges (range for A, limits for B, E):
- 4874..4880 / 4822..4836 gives -1.46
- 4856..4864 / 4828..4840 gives -1.13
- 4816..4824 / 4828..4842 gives -0.36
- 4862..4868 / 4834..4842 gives -0.81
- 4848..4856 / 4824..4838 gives -1.34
